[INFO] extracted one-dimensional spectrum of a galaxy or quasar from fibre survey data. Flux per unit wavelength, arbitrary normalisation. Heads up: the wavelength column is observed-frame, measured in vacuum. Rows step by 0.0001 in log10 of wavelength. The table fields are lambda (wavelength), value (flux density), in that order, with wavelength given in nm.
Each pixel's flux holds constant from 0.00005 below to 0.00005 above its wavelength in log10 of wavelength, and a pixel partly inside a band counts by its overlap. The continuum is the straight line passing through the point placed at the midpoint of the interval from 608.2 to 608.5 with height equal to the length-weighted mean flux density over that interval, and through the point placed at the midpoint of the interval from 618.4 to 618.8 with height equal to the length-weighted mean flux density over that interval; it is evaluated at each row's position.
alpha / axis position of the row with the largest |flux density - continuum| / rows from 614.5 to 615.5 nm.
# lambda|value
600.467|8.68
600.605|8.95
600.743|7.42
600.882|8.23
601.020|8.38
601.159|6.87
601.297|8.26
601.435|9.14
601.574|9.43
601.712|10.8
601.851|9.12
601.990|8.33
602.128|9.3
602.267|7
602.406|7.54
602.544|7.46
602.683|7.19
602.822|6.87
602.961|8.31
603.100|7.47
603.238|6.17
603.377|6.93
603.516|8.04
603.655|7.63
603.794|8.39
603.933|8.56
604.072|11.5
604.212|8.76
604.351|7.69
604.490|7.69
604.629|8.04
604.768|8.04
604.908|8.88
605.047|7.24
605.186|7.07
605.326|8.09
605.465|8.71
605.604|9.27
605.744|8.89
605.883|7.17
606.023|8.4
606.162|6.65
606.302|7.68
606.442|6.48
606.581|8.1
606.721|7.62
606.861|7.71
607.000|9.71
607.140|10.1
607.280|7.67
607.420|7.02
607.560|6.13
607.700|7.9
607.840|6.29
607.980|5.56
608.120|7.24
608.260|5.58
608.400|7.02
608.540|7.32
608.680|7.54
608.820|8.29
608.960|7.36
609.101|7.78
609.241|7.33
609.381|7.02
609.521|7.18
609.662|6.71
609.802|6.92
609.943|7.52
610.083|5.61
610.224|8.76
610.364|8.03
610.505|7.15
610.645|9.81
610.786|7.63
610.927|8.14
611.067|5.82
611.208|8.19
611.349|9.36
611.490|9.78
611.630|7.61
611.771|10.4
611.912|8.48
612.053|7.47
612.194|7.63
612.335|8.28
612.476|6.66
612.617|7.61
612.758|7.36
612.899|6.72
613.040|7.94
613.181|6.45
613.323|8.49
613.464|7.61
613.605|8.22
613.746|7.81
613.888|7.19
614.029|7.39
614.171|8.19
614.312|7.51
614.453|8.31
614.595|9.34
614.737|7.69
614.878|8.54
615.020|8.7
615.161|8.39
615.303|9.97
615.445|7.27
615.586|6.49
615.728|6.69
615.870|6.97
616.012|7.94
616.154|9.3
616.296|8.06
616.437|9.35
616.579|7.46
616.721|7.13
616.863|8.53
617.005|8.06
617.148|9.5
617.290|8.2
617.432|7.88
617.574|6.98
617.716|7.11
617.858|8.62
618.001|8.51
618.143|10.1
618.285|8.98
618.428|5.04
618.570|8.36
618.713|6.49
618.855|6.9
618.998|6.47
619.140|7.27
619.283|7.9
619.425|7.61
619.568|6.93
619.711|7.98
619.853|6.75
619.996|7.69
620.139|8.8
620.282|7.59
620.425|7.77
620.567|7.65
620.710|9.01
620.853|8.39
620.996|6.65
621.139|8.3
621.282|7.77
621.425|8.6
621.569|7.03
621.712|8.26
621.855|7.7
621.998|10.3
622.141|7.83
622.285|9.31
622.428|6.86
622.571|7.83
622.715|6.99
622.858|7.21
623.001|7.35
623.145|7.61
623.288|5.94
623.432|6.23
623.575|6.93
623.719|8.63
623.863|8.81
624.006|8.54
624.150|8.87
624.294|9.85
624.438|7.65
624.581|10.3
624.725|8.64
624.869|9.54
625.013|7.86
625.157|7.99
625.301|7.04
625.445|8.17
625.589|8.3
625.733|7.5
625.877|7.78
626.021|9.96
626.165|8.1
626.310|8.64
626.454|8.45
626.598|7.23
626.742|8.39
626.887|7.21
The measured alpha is 615.303 nm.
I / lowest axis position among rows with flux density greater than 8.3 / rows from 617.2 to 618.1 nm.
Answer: 617.858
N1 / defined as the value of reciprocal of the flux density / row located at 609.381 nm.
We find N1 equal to 0.142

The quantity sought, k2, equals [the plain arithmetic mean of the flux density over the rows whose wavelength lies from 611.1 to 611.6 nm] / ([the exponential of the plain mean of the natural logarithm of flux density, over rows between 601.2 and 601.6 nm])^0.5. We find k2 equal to 3.05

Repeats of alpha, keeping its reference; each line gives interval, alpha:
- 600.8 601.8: 601.712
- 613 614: 613.323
